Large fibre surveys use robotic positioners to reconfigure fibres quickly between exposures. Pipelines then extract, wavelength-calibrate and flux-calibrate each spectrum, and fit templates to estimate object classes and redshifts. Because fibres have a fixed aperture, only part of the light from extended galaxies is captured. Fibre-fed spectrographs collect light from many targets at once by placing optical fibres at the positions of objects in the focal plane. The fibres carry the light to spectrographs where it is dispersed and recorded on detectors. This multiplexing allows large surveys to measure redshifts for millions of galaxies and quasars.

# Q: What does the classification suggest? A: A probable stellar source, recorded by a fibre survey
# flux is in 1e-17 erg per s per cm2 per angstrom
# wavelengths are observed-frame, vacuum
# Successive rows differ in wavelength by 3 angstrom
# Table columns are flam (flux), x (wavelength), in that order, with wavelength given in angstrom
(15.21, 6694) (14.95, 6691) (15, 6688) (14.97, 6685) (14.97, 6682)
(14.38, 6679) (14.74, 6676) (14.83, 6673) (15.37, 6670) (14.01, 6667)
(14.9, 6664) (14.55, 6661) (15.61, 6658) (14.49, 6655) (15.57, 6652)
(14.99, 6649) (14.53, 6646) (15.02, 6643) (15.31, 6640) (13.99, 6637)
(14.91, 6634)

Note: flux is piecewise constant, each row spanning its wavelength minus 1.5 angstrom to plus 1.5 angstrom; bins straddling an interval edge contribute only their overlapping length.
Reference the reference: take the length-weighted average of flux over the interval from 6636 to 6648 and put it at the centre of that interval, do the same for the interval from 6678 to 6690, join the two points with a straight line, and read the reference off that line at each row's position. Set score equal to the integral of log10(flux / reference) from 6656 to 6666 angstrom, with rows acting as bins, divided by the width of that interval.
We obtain 0.004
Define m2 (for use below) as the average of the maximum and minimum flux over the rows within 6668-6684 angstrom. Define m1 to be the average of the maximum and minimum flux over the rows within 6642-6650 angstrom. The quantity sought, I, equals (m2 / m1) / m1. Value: 0.0681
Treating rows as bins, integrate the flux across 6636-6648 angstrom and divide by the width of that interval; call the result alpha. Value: 14.75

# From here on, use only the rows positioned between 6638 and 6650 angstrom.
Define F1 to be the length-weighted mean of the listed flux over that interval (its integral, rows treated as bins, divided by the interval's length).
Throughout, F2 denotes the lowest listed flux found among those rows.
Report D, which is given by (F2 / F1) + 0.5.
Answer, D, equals 1.47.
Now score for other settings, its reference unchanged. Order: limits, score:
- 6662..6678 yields -0.002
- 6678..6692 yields 0.000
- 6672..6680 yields -0.005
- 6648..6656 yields 0.008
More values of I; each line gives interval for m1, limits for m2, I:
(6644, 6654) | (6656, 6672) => 0.0654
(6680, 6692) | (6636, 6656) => 0.0659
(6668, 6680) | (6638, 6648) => 0.0674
